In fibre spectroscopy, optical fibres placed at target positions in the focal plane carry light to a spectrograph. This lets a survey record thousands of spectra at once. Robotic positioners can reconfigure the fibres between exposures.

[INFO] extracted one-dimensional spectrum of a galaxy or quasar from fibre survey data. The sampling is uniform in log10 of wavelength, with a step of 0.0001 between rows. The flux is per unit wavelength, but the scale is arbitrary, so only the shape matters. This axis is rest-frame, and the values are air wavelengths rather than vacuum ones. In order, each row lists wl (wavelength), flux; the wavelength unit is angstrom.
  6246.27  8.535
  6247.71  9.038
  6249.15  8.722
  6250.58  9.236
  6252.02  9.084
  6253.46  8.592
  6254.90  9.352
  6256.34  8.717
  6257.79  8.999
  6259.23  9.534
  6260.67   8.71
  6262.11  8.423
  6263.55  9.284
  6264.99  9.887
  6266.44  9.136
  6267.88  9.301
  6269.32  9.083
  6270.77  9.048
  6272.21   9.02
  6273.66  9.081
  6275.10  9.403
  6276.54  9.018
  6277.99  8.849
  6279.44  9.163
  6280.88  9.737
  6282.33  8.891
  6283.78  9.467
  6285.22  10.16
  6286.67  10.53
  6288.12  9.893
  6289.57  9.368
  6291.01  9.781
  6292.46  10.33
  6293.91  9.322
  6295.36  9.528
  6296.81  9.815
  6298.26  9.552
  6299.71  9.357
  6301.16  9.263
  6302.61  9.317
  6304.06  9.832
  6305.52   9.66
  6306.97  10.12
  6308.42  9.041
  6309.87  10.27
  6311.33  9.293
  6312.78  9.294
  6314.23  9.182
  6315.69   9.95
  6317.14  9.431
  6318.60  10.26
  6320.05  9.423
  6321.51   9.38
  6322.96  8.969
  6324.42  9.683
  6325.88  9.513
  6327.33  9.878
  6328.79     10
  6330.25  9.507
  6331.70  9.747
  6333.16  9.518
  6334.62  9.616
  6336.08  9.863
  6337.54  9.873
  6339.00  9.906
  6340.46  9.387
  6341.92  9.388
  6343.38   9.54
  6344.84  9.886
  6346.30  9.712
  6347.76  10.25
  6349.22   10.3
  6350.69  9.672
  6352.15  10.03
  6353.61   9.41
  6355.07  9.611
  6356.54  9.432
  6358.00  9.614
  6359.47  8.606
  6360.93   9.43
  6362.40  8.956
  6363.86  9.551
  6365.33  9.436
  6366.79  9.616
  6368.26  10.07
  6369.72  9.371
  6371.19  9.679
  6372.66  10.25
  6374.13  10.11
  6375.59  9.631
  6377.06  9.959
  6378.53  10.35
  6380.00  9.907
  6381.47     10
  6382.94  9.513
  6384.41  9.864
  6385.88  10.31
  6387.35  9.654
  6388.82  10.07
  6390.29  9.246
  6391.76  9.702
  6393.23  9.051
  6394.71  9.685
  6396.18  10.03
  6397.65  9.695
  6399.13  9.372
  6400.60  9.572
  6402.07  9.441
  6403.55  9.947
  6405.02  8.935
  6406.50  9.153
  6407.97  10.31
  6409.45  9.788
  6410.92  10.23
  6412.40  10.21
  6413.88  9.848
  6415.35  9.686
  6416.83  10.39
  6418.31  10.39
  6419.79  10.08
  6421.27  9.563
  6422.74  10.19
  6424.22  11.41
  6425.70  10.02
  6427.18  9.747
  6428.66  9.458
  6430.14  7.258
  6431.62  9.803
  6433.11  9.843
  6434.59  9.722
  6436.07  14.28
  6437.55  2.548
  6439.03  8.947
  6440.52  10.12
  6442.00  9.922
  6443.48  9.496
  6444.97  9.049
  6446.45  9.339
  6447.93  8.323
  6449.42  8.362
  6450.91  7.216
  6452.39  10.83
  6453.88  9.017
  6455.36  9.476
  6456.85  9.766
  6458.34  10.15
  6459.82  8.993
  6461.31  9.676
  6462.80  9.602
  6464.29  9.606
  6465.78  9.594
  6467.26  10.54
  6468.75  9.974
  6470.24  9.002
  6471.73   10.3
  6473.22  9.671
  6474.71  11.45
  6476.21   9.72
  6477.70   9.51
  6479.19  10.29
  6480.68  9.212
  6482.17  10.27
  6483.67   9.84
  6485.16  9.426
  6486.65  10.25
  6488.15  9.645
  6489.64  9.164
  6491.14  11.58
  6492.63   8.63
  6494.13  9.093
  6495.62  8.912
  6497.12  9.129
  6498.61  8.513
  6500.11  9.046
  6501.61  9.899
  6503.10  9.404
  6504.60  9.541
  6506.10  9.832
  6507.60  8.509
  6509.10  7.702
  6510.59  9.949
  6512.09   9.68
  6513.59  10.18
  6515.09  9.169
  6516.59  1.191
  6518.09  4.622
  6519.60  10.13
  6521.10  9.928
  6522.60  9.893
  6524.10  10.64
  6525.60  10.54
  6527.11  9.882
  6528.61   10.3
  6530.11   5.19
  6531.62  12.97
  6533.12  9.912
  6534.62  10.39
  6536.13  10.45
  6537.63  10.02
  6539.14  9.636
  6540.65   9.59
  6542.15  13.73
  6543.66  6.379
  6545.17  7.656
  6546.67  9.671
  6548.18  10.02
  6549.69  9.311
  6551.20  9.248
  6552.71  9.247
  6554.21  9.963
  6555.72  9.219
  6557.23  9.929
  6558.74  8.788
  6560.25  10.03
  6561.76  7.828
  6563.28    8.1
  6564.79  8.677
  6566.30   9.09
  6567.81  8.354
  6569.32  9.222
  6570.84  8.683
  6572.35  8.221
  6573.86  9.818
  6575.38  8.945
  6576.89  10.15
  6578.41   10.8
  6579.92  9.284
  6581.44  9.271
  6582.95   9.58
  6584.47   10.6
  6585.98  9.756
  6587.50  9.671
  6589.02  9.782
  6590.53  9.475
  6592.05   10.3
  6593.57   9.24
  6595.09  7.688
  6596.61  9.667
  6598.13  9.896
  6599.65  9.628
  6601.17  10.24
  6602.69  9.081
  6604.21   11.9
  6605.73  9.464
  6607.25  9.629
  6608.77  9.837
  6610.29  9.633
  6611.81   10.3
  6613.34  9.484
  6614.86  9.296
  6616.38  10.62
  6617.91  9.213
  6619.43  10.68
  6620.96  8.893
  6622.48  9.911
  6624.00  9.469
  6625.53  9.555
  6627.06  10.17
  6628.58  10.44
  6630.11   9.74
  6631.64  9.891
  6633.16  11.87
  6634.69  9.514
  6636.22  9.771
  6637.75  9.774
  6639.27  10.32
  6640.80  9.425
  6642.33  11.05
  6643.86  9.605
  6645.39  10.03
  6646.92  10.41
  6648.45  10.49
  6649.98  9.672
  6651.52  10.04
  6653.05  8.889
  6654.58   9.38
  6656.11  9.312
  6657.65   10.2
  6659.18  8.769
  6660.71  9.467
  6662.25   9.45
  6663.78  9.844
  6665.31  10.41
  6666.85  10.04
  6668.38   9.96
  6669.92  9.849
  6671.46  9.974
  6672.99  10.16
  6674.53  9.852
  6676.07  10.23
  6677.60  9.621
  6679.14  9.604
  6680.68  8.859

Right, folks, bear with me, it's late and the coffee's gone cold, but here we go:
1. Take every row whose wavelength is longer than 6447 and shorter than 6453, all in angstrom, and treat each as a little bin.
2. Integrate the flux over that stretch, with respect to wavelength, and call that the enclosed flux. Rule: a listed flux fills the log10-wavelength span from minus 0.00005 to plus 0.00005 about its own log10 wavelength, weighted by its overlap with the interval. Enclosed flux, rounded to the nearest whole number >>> 52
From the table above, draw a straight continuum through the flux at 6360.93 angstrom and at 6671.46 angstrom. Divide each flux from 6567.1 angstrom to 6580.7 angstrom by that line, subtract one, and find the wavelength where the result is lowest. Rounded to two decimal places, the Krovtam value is 6572.35 angstrom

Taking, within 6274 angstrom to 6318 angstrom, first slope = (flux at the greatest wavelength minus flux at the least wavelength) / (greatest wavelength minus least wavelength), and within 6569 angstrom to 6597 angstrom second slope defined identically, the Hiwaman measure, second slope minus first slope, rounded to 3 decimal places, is 0.016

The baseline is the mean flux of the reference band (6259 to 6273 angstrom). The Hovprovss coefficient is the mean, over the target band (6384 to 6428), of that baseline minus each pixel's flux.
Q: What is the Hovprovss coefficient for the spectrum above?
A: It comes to -0.7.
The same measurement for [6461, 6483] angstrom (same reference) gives -0.8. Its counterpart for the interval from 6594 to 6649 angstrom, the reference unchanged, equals -0.8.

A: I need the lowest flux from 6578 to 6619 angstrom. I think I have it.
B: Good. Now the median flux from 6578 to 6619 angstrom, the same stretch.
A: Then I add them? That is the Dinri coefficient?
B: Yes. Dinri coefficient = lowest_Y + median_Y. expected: 17.3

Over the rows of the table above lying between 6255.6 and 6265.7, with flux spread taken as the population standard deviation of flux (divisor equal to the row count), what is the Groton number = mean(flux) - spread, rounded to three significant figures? 8.60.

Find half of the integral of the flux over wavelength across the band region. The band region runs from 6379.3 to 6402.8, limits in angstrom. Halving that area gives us 114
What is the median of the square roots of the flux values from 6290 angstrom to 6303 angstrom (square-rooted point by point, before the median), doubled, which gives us 6.17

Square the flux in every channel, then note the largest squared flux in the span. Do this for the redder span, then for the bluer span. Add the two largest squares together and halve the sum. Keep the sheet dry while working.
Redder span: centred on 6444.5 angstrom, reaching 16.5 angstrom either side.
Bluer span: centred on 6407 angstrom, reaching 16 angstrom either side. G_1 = 156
